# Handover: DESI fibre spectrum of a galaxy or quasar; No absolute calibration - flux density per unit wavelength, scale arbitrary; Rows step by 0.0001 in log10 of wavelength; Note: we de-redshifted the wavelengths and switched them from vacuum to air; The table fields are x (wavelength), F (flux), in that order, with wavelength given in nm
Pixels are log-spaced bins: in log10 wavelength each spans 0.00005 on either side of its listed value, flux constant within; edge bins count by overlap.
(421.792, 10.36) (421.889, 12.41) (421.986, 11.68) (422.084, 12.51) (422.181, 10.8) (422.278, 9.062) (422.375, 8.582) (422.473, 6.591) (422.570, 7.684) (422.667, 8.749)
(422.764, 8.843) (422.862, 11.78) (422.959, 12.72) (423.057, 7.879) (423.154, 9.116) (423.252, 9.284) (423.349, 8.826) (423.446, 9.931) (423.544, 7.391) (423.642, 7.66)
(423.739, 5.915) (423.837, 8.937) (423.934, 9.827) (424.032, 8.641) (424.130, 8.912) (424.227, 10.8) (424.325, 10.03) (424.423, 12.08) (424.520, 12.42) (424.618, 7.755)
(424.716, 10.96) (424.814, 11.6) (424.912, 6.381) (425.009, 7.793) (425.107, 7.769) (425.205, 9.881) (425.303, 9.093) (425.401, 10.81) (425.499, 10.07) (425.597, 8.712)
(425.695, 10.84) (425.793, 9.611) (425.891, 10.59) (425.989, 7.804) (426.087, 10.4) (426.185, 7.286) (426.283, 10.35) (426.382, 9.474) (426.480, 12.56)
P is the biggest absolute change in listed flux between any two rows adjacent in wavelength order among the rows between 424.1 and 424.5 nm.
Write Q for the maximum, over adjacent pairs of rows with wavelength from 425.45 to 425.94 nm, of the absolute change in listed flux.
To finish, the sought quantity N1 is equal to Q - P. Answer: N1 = 0.1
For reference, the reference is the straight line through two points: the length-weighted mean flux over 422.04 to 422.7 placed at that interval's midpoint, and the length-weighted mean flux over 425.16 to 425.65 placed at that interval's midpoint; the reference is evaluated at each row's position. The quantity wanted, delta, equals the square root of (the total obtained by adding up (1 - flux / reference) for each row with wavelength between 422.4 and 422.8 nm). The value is 0.73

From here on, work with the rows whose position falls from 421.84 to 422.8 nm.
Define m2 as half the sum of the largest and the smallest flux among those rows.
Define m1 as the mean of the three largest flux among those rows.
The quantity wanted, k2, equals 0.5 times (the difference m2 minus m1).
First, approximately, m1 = 12.2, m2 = 9.55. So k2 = -1.3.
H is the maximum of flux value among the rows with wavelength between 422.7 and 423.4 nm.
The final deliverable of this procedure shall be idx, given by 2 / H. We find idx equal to 0.157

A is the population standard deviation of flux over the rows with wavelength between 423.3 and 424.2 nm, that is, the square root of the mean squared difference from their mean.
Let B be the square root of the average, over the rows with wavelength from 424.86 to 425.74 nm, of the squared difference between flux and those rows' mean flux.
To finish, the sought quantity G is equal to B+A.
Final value 2.6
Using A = 1.20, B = 1.43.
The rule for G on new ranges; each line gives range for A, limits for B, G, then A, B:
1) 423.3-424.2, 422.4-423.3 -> 3.0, 1.20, 1.83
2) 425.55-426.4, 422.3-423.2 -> 3.0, 1.20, 1.84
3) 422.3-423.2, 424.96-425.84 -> 2.9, 1.84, 1.09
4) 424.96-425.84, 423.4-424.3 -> 2.5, 1.09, 1.41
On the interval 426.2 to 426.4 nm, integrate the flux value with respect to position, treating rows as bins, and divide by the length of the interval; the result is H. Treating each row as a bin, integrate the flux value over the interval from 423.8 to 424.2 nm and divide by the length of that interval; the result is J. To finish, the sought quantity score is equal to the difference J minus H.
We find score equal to -0.3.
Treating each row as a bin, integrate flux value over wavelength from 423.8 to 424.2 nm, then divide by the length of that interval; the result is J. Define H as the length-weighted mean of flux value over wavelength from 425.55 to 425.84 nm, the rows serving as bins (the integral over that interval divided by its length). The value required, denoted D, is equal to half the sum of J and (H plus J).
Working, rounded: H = 9.7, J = 9.19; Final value 14.1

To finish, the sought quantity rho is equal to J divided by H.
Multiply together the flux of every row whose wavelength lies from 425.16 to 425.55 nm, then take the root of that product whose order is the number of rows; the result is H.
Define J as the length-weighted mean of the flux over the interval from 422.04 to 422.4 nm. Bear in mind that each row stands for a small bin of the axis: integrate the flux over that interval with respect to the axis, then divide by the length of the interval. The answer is 1.04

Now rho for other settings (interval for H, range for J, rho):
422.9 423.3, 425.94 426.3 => 0.92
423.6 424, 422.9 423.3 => 1.23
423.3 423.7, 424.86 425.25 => 0.95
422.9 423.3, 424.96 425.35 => 0.90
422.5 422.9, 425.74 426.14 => 1.05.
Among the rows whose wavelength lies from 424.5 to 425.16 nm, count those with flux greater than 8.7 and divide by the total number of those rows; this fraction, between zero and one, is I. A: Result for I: 0.4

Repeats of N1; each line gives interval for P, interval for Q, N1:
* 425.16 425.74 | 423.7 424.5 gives 0.9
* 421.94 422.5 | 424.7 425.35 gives 3.2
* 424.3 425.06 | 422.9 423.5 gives -0.4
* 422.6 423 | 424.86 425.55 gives -0.8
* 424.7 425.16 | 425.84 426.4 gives -2.1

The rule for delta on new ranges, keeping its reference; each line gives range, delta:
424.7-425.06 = 0.42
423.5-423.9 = 0.90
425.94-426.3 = 0.60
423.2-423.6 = 0.45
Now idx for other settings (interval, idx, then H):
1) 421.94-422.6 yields 0.160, 12.51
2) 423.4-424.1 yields 0.201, 9.931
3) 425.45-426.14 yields 0.185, 10.84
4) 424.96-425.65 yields 0.185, 10.81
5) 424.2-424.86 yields 0.161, 12.42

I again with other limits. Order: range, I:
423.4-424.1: 0.4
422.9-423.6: 0.7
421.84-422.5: 0.7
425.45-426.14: 0.9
